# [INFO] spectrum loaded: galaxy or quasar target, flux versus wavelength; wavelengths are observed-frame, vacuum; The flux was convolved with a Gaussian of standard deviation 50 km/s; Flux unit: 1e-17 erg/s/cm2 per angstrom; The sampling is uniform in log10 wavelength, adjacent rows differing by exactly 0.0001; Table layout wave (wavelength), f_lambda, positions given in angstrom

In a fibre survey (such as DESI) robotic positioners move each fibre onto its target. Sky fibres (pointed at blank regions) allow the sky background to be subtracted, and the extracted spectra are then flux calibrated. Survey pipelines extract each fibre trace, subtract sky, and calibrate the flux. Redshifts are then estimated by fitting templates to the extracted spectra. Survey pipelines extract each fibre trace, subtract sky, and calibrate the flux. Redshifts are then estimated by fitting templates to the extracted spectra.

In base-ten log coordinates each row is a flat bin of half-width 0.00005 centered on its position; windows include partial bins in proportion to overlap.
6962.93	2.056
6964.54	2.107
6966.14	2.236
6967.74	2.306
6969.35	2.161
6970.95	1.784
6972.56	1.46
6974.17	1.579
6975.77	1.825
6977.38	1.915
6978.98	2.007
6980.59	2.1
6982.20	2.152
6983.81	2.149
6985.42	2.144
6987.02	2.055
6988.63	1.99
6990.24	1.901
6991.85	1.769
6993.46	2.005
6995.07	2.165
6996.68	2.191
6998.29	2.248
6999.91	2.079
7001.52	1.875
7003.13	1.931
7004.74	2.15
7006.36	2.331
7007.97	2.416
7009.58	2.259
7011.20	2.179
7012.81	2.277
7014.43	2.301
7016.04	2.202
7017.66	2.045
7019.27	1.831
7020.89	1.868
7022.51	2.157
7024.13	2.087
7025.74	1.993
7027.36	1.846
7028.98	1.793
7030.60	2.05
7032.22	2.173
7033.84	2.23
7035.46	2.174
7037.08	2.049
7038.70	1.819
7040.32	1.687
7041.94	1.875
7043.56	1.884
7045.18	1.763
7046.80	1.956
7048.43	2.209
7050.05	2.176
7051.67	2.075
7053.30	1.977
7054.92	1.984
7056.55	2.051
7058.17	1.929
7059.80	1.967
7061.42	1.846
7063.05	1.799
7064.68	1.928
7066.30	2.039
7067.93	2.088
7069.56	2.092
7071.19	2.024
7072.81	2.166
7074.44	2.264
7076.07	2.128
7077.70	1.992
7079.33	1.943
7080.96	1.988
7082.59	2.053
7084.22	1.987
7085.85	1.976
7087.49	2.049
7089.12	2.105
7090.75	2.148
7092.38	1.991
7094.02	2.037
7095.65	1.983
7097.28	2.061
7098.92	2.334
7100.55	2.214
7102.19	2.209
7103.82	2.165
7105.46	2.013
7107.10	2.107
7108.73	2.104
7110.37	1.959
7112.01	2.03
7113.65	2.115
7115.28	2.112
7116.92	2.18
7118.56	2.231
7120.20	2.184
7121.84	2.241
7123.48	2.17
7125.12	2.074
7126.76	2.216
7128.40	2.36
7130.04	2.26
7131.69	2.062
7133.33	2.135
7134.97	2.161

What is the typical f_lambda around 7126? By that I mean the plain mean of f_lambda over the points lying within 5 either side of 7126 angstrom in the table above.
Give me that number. 2.22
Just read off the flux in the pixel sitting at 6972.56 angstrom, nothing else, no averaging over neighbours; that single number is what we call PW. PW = 1.46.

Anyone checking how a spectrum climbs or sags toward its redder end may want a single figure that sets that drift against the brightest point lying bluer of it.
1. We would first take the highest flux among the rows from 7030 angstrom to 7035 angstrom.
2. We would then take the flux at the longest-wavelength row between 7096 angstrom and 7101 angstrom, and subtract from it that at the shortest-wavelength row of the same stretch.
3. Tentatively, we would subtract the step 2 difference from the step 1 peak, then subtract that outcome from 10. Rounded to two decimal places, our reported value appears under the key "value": 7.92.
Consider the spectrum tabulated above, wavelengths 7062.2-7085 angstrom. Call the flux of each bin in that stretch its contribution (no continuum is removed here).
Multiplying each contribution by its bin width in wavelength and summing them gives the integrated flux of 46.4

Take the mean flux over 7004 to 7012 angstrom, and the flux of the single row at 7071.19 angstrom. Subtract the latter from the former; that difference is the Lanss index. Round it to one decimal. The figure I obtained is 0.2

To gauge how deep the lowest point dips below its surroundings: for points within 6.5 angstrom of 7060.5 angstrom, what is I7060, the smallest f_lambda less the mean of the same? -0.144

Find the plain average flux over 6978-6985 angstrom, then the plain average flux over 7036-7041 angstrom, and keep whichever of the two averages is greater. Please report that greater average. 2.10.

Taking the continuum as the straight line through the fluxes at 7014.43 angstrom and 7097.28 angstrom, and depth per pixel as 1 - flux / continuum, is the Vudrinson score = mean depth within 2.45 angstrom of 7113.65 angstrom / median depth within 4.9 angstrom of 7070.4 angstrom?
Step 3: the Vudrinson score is -1.4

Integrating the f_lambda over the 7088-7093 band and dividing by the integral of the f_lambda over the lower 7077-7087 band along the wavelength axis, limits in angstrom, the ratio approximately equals 0.52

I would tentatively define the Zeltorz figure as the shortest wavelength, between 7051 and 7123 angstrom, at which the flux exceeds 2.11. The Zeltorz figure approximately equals 7072.81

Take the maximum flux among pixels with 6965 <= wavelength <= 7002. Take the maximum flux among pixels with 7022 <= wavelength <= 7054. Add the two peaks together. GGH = 4.54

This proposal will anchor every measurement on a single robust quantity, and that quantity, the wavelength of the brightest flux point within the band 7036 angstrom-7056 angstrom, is 7048.43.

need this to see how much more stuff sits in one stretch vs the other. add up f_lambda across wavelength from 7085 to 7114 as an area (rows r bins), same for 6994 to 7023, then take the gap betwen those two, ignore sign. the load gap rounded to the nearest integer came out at 1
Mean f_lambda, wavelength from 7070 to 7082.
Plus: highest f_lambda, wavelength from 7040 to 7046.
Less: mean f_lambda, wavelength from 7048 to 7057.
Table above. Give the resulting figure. 1.88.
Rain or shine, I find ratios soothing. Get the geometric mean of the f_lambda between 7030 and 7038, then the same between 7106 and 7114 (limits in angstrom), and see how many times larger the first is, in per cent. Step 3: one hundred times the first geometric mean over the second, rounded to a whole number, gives 103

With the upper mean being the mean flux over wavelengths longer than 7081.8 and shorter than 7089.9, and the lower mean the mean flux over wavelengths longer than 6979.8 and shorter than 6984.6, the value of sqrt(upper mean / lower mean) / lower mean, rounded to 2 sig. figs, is 0.46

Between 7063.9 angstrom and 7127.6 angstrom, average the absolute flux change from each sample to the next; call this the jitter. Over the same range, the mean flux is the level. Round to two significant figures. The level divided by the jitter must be 26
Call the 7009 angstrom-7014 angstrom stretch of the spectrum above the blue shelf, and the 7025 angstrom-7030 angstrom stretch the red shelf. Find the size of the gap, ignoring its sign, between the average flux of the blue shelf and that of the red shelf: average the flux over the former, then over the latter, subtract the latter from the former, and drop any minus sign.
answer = 0.36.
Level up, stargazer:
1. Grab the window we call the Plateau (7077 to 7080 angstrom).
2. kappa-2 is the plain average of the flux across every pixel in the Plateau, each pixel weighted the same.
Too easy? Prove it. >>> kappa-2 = 1.97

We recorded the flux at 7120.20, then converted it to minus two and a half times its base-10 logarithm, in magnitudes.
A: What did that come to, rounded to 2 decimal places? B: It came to -0.85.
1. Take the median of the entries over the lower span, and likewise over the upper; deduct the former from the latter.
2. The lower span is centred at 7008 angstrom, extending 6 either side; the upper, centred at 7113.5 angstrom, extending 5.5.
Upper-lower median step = -0.15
